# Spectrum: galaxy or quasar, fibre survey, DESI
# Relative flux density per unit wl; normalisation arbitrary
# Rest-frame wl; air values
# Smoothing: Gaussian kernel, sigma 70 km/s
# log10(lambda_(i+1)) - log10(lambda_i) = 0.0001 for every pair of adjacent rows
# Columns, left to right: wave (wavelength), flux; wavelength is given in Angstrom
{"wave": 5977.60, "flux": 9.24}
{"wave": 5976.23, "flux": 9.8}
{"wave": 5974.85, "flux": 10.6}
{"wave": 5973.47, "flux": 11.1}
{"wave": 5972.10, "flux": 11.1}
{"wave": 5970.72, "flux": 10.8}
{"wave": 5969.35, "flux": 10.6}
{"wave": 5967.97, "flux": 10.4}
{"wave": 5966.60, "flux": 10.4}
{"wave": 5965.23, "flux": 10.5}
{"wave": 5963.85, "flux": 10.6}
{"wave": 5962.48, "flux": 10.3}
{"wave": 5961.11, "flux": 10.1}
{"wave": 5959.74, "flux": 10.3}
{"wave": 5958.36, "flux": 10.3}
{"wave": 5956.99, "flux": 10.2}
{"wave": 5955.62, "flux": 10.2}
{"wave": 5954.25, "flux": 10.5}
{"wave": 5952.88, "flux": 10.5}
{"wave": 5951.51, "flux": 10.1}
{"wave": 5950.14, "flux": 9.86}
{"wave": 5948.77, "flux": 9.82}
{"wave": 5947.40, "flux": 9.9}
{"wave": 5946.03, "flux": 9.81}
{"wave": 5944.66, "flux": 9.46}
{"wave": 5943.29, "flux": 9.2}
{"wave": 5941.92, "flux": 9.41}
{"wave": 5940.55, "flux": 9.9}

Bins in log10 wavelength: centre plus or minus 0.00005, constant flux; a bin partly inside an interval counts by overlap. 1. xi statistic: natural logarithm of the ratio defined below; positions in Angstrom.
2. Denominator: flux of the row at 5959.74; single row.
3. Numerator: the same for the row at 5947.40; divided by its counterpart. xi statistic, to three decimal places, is -0.040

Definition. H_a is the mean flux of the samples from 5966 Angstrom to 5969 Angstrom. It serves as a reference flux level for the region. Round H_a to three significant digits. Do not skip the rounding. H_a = 10.4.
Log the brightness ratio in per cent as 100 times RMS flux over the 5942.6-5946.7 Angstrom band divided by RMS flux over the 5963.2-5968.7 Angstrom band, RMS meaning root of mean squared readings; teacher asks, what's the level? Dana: 91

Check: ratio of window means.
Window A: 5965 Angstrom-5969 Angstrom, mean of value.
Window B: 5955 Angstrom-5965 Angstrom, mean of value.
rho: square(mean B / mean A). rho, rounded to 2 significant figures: 0.97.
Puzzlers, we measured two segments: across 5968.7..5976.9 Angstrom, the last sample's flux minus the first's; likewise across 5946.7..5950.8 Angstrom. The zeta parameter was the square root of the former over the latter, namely 4.5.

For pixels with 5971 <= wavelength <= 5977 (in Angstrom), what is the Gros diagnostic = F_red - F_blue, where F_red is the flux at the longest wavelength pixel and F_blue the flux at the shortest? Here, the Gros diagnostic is -1.30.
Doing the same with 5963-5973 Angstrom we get 0.50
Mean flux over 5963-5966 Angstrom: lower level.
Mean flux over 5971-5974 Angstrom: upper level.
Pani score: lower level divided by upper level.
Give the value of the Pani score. 0.95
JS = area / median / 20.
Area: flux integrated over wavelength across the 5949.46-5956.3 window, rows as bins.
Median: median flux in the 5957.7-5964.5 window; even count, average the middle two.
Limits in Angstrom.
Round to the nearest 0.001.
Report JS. 0.340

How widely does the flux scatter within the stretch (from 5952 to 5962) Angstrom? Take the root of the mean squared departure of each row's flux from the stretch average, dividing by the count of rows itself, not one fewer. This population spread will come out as 0.14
